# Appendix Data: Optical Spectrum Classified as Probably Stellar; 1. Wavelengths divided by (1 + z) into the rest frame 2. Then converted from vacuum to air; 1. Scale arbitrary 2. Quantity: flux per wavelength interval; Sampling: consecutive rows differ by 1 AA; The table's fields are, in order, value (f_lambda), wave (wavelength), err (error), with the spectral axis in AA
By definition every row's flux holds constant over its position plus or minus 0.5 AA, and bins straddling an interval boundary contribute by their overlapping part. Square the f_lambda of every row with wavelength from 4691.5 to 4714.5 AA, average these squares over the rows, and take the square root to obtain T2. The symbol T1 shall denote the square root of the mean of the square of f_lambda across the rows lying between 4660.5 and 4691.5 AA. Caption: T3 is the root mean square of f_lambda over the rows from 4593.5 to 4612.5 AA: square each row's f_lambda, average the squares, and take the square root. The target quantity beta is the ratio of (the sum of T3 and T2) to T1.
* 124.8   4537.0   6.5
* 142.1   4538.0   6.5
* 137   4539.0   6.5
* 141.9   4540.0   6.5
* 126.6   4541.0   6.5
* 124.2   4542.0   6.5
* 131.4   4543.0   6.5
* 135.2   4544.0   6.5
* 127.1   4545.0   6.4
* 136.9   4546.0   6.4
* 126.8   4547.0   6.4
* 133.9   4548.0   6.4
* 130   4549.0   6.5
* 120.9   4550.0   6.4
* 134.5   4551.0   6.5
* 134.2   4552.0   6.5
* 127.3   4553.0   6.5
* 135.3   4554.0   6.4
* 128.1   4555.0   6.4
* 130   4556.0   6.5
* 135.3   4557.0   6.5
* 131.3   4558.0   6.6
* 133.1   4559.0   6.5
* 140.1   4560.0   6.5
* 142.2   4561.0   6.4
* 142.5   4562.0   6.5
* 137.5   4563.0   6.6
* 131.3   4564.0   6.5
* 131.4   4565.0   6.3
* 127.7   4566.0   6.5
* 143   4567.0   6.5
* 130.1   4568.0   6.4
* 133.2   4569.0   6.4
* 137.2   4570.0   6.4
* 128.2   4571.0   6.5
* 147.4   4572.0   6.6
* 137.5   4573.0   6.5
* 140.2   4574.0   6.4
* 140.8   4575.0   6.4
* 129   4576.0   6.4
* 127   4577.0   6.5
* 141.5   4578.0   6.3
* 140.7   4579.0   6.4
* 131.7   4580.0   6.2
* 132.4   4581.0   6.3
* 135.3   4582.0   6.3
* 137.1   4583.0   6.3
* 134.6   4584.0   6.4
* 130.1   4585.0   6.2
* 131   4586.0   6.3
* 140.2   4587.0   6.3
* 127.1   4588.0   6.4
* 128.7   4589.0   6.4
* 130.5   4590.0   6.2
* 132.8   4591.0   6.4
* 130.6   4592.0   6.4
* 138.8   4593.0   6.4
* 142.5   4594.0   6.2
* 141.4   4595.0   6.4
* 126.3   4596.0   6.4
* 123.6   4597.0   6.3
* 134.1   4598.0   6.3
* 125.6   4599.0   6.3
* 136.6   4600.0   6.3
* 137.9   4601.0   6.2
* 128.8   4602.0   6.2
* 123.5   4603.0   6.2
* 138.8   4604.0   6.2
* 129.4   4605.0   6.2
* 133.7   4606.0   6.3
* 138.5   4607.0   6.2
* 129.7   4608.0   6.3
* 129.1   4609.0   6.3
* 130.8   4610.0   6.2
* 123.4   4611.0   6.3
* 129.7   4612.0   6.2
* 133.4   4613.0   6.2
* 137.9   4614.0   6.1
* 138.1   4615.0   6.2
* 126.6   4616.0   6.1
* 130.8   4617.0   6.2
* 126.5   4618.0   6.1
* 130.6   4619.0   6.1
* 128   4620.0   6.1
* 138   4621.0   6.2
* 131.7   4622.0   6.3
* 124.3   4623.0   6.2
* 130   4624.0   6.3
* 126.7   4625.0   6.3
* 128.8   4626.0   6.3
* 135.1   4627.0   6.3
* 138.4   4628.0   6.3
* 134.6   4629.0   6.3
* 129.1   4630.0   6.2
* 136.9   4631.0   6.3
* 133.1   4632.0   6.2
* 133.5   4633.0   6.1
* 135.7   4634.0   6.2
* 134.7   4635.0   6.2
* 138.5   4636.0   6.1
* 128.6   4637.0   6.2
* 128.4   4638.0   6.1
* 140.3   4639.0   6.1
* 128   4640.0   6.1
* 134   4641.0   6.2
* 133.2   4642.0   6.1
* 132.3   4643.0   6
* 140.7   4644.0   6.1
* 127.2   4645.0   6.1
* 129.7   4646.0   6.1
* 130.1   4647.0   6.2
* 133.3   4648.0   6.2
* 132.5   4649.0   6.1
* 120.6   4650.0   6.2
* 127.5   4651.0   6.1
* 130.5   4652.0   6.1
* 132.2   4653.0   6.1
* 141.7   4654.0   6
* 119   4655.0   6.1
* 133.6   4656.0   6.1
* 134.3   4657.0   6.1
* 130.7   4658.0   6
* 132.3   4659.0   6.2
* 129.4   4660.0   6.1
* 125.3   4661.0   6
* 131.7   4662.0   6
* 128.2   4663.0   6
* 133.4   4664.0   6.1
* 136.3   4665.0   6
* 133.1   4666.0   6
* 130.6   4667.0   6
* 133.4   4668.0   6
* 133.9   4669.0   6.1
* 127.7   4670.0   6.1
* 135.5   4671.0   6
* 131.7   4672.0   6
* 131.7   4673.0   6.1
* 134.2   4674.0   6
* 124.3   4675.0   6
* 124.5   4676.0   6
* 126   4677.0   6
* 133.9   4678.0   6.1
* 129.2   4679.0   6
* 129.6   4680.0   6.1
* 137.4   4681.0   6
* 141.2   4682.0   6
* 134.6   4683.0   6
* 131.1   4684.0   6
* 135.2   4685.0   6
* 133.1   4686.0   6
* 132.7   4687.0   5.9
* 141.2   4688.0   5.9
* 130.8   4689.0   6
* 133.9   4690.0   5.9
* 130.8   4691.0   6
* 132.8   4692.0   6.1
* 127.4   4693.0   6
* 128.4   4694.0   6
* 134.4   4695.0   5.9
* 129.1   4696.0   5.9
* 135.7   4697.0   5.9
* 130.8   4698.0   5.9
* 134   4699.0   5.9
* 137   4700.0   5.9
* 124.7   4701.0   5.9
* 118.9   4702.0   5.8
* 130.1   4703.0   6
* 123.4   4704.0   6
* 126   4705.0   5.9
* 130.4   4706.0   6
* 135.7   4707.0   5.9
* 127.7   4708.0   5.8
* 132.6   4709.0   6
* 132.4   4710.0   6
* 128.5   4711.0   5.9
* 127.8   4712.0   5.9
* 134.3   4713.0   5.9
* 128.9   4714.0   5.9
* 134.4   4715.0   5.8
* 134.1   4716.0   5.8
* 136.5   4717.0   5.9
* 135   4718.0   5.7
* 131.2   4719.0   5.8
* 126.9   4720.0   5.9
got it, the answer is 1.98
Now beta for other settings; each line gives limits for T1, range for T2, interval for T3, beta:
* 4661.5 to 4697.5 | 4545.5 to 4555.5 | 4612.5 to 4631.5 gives 1.99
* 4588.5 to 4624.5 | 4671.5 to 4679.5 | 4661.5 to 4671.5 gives 1.99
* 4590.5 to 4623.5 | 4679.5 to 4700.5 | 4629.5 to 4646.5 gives 2.02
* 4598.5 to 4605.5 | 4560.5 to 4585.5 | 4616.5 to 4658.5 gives 2.03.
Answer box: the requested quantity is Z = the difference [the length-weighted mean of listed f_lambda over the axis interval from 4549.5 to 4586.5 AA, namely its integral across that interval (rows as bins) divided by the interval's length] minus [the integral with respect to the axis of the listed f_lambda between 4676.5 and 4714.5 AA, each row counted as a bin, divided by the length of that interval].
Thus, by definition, 3.0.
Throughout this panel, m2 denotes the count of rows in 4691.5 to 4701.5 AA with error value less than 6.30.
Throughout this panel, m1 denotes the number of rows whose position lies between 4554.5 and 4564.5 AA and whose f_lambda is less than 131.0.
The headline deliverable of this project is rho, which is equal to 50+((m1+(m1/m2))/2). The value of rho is 51.1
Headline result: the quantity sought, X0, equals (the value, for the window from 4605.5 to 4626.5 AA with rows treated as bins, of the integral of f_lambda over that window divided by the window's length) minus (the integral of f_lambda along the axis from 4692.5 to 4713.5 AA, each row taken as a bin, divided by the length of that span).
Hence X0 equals 0.8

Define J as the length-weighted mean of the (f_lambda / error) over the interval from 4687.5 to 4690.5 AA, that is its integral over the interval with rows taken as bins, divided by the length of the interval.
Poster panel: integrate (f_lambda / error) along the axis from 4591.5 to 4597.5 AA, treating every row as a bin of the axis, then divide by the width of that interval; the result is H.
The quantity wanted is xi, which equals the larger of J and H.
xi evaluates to 22.8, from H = 21.1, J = 22.8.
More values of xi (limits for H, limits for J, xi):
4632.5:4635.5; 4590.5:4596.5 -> 21.8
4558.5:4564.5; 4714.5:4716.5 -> 23.1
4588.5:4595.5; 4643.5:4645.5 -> 22.0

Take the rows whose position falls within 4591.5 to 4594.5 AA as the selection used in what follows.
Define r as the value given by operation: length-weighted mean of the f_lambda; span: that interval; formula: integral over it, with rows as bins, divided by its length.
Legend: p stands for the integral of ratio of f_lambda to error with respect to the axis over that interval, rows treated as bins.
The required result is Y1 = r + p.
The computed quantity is 202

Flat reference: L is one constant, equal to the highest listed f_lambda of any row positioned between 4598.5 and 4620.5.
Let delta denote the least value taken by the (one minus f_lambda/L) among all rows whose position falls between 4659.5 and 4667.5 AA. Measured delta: 0.018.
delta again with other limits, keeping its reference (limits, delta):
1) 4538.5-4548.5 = -0.022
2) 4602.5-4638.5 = 0.000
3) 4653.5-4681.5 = -0.021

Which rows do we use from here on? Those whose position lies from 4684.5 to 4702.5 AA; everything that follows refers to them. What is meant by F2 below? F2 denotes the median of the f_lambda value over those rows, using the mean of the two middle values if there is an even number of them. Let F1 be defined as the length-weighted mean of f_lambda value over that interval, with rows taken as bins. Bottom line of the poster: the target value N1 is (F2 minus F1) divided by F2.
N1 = 0.008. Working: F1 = 132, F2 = 133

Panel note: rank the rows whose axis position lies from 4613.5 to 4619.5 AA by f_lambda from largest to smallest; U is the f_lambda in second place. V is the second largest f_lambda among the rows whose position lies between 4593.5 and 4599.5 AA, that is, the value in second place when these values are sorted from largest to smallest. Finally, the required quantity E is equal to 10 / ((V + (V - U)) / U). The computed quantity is 9.5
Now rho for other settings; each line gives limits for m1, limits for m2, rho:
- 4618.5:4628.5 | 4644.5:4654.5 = 53.3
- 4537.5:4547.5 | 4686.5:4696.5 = 52.2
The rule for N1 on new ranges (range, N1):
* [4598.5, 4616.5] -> -0.012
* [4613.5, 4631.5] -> -0.008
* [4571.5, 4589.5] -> -0.001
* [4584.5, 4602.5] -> -0.014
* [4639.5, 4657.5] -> 0.008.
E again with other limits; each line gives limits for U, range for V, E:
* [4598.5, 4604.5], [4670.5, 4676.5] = 10.6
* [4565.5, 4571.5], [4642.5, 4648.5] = 10.6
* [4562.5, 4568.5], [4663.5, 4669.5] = 10.6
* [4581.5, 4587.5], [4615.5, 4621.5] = 11.0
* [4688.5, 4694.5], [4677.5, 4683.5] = 9.4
